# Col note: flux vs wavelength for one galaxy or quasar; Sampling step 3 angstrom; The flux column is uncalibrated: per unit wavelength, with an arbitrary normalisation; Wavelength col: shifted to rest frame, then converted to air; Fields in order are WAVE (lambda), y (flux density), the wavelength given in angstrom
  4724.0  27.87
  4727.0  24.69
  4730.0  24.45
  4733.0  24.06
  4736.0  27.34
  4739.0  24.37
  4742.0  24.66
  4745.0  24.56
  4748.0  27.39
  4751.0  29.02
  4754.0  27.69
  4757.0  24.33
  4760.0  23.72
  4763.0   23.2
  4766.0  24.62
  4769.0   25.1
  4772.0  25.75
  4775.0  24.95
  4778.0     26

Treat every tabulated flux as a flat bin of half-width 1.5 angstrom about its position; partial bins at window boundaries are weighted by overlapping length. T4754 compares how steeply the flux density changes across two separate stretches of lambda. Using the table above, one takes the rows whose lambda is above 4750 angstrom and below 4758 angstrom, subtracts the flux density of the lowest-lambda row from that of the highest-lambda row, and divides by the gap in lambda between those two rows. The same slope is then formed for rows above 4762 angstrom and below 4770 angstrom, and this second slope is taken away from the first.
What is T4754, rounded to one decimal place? -1.1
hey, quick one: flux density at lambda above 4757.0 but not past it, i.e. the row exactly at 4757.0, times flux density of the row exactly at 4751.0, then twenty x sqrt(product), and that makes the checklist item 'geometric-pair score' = 531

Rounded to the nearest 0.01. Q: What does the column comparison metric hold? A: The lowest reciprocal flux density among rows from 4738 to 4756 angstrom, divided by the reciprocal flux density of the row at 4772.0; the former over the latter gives 0.89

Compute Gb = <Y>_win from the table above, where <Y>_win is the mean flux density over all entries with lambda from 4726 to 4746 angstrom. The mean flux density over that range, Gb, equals 24.9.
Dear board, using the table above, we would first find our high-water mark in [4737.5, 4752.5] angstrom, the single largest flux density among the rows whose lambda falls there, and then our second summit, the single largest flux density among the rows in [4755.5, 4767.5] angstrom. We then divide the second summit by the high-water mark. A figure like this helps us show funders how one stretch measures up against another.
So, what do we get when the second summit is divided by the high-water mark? 0.85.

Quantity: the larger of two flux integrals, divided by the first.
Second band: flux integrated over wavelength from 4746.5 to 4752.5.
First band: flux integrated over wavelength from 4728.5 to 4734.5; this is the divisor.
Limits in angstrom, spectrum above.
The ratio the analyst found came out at 1.16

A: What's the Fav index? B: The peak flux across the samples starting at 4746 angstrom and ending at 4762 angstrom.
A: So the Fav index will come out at 29.02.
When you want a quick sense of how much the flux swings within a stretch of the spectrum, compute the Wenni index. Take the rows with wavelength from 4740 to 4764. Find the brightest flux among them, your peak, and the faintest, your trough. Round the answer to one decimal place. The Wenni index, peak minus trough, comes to 5.8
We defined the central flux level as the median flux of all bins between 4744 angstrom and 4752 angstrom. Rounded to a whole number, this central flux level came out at 27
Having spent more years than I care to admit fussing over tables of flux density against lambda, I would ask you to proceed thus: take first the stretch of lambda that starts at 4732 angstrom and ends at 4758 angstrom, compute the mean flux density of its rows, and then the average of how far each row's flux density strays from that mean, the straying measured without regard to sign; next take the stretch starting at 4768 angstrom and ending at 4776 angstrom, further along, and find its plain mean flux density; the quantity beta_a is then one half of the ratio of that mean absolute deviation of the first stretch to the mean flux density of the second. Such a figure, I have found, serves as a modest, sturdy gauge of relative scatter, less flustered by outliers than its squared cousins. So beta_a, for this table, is 0.034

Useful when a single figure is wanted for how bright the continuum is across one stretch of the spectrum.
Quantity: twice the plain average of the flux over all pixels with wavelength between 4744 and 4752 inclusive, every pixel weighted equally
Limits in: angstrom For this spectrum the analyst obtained 54.0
